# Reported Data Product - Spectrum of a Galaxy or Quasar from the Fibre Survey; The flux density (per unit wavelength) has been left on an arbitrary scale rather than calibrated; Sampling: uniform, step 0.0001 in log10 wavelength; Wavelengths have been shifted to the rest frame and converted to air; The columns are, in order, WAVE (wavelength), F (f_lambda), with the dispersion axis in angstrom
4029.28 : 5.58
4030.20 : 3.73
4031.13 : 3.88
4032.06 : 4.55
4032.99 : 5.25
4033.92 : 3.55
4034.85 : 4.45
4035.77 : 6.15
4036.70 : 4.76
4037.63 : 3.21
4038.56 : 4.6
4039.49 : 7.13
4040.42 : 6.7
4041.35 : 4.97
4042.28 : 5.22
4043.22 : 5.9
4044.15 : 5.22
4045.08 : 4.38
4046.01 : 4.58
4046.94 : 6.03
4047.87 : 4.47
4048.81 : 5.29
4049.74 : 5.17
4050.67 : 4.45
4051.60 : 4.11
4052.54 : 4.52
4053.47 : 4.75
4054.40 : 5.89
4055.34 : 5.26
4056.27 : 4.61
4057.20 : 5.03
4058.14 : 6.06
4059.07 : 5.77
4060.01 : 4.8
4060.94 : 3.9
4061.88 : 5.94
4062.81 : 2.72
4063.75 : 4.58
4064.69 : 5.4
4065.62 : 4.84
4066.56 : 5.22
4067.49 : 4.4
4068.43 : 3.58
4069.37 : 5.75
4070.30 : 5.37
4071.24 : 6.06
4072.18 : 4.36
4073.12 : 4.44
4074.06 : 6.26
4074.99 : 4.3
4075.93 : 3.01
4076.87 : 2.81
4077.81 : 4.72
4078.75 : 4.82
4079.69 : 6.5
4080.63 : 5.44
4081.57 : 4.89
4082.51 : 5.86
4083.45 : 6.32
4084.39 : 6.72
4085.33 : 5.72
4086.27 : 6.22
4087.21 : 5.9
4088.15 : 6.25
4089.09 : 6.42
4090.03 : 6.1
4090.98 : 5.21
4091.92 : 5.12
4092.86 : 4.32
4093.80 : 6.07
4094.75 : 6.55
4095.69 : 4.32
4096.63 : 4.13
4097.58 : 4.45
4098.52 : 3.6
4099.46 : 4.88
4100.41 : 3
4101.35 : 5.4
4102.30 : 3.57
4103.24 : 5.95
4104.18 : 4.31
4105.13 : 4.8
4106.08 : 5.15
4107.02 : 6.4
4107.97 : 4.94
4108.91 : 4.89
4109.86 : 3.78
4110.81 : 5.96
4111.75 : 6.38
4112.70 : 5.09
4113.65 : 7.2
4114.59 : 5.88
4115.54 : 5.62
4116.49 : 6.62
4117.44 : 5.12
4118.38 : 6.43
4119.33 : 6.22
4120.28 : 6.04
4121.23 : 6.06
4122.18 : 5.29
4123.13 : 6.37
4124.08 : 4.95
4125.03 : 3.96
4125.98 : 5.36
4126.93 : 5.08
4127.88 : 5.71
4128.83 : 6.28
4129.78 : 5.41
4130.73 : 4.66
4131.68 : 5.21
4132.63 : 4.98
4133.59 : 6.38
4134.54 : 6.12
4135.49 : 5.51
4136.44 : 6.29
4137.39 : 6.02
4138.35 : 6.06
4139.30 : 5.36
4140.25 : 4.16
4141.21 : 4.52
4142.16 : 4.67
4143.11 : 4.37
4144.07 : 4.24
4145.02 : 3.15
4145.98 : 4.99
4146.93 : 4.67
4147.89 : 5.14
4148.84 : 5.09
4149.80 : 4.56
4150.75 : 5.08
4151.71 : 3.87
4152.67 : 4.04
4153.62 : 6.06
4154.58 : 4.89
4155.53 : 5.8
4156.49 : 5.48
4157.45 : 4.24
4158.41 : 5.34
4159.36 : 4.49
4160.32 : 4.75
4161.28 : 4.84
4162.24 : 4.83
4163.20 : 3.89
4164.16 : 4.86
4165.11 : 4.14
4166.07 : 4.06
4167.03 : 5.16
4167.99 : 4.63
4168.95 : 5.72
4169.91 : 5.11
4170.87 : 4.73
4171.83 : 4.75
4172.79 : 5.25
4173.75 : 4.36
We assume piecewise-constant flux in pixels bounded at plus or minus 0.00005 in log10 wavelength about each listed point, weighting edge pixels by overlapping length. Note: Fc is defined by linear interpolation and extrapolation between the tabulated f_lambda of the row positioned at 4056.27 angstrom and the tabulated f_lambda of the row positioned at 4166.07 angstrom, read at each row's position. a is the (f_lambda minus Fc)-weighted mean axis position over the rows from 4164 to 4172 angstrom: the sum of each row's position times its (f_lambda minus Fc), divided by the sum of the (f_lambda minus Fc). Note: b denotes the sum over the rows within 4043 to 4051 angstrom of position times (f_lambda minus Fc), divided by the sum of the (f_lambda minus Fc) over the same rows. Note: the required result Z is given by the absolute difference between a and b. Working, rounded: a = 4168.6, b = 4045.9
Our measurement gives 122.7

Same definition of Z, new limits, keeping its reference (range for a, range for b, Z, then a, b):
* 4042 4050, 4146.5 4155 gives 105.3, 4045.7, 4150.9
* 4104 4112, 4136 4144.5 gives 29.3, 4109.0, 4138.3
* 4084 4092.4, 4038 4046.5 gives 46.8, 4087.6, 4040.9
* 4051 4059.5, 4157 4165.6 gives 103.1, 4057.6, 4160.7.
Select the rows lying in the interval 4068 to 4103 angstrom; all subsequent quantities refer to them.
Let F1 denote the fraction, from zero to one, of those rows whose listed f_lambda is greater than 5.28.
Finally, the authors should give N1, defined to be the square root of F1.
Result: 0.70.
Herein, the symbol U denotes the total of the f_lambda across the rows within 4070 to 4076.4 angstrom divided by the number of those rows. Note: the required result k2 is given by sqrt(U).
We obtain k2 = 2.20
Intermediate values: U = 4.8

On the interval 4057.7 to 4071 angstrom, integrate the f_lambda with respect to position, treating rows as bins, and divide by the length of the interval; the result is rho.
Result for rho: 4.90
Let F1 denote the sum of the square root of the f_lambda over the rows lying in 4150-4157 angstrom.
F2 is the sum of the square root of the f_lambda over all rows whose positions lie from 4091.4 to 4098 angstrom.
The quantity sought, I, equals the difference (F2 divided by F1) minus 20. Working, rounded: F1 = 15.7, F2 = 15.6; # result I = -19.0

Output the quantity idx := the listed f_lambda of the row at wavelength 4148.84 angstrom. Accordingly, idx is 5.09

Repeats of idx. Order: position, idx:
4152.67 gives 4.04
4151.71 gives 3.87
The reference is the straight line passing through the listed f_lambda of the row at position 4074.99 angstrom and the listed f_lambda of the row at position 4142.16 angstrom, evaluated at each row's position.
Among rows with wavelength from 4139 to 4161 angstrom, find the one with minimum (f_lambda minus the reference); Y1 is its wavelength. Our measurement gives 4145.02 angstrom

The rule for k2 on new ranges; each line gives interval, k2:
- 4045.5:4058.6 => 2.24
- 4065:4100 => 2.27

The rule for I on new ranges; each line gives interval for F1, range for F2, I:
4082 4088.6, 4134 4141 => -19.0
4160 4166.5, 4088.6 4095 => -18.9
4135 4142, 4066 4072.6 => -19.0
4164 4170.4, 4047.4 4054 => -19.0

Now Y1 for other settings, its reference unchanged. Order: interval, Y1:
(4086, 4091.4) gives 4090.98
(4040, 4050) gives 4045.08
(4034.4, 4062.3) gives 4037.63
